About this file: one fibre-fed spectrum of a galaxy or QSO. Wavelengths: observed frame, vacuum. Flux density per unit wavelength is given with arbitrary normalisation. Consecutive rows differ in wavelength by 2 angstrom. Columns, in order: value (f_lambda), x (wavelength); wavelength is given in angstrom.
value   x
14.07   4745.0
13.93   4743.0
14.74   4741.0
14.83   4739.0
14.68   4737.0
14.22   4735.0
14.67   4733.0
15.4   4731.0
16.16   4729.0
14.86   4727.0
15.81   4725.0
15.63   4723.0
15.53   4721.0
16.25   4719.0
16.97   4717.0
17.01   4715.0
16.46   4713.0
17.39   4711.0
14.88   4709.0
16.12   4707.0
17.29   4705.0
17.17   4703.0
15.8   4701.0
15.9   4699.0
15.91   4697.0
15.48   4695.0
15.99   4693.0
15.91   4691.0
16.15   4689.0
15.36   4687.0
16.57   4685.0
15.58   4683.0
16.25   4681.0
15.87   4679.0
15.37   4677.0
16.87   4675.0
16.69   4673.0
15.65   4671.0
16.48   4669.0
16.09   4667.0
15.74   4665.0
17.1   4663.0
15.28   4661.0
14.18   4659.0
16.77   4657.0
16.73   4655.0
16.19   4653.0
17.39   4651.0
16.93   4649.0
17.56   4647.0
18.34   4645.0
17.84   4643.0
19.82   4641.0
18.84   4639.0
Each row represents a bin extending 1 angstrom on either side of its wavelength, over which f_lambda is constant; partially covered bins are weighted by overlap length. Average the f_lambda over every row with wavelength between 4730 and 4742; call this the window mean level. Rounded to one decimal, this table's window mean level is 14.8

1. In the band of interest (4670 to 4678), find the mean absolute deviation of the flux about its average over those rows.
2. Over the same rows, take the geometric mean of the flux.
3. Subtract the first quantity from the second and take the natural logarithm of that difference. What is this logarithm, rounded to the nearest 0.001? 2.741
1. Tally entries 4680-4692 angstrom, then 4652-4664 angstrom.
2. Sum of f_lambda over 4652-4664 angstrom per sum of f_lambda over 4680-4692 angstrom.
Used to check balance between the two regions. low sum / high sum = 1.00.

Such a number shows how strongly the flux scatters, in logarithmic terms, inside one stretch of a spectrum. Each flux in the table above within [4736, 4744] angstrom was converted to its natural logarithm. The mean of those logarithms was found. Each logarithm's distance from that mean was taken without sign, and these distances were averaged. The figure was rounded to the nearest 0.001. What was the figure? 0.021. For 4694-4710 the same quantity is 0.037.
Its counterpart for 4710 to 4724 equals 0.035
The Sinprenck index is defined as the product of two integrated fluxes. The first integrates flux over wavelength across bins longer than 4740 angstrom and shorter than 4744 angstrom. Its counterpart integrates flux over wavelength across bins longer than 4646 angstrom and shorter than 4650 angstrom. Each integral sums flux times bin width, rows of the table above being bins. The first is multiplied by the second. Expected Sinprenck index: 3955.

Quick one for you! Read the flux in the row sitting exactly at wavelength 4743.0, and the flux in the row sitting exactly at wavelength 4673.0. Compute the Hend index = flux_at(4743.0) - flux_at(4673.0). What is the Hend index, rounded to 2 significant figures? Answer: -2.8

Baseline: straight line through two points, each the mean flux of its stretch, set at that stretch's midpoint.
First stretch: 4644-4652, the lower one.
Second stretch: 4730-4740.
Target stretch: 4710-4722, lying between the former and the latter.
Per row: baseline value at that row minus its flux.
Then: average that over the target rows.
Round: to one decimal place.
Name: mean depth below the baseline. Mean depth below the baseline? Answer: -1.2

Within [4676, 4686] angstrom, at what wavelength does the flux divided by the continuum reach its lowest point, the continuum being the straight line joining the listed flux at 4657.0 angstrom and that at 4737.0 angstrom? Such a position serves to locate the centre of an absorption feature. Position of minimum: 4677.0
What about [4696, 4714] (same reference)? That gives 4709.0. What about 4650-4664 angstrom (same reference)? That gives 4659.0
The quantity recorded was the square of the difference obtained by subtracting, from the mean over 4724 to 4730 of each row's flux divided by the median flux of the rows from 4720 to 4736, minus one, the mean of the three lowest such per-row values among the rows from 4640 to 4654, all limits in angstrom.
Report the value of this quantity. 0.0063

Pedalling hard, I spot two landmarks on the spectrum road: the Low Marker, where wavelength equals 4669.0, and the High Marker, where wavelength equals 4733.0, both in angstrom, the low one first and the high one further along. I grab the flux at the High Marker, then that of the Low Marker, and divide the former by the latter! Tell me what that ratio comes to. 0.89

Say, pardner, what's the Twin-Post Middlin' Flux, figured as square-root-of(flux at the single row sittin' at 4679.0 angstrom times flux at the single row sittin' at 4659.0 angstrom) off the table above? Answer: 15.0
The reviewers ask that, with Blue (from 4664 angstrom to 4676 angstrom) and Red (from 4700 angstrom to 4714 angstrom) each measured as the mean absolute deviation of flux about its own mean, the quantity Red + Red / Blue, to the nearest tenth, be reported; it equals 2.4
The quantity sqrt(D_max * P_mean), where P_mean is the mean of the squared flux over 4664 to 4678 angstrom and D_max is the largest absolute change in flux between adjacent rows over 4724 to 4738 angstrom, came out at 18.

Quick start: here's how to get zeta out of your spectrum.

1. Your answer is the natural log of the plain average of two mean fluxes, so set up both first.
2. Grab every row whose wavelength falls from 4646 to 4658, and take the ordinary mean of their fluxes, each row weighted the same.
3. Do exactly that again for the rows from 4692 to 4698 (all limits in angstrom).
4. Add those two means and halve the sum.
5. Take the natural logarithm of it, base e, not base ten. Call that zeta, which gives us 2.795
